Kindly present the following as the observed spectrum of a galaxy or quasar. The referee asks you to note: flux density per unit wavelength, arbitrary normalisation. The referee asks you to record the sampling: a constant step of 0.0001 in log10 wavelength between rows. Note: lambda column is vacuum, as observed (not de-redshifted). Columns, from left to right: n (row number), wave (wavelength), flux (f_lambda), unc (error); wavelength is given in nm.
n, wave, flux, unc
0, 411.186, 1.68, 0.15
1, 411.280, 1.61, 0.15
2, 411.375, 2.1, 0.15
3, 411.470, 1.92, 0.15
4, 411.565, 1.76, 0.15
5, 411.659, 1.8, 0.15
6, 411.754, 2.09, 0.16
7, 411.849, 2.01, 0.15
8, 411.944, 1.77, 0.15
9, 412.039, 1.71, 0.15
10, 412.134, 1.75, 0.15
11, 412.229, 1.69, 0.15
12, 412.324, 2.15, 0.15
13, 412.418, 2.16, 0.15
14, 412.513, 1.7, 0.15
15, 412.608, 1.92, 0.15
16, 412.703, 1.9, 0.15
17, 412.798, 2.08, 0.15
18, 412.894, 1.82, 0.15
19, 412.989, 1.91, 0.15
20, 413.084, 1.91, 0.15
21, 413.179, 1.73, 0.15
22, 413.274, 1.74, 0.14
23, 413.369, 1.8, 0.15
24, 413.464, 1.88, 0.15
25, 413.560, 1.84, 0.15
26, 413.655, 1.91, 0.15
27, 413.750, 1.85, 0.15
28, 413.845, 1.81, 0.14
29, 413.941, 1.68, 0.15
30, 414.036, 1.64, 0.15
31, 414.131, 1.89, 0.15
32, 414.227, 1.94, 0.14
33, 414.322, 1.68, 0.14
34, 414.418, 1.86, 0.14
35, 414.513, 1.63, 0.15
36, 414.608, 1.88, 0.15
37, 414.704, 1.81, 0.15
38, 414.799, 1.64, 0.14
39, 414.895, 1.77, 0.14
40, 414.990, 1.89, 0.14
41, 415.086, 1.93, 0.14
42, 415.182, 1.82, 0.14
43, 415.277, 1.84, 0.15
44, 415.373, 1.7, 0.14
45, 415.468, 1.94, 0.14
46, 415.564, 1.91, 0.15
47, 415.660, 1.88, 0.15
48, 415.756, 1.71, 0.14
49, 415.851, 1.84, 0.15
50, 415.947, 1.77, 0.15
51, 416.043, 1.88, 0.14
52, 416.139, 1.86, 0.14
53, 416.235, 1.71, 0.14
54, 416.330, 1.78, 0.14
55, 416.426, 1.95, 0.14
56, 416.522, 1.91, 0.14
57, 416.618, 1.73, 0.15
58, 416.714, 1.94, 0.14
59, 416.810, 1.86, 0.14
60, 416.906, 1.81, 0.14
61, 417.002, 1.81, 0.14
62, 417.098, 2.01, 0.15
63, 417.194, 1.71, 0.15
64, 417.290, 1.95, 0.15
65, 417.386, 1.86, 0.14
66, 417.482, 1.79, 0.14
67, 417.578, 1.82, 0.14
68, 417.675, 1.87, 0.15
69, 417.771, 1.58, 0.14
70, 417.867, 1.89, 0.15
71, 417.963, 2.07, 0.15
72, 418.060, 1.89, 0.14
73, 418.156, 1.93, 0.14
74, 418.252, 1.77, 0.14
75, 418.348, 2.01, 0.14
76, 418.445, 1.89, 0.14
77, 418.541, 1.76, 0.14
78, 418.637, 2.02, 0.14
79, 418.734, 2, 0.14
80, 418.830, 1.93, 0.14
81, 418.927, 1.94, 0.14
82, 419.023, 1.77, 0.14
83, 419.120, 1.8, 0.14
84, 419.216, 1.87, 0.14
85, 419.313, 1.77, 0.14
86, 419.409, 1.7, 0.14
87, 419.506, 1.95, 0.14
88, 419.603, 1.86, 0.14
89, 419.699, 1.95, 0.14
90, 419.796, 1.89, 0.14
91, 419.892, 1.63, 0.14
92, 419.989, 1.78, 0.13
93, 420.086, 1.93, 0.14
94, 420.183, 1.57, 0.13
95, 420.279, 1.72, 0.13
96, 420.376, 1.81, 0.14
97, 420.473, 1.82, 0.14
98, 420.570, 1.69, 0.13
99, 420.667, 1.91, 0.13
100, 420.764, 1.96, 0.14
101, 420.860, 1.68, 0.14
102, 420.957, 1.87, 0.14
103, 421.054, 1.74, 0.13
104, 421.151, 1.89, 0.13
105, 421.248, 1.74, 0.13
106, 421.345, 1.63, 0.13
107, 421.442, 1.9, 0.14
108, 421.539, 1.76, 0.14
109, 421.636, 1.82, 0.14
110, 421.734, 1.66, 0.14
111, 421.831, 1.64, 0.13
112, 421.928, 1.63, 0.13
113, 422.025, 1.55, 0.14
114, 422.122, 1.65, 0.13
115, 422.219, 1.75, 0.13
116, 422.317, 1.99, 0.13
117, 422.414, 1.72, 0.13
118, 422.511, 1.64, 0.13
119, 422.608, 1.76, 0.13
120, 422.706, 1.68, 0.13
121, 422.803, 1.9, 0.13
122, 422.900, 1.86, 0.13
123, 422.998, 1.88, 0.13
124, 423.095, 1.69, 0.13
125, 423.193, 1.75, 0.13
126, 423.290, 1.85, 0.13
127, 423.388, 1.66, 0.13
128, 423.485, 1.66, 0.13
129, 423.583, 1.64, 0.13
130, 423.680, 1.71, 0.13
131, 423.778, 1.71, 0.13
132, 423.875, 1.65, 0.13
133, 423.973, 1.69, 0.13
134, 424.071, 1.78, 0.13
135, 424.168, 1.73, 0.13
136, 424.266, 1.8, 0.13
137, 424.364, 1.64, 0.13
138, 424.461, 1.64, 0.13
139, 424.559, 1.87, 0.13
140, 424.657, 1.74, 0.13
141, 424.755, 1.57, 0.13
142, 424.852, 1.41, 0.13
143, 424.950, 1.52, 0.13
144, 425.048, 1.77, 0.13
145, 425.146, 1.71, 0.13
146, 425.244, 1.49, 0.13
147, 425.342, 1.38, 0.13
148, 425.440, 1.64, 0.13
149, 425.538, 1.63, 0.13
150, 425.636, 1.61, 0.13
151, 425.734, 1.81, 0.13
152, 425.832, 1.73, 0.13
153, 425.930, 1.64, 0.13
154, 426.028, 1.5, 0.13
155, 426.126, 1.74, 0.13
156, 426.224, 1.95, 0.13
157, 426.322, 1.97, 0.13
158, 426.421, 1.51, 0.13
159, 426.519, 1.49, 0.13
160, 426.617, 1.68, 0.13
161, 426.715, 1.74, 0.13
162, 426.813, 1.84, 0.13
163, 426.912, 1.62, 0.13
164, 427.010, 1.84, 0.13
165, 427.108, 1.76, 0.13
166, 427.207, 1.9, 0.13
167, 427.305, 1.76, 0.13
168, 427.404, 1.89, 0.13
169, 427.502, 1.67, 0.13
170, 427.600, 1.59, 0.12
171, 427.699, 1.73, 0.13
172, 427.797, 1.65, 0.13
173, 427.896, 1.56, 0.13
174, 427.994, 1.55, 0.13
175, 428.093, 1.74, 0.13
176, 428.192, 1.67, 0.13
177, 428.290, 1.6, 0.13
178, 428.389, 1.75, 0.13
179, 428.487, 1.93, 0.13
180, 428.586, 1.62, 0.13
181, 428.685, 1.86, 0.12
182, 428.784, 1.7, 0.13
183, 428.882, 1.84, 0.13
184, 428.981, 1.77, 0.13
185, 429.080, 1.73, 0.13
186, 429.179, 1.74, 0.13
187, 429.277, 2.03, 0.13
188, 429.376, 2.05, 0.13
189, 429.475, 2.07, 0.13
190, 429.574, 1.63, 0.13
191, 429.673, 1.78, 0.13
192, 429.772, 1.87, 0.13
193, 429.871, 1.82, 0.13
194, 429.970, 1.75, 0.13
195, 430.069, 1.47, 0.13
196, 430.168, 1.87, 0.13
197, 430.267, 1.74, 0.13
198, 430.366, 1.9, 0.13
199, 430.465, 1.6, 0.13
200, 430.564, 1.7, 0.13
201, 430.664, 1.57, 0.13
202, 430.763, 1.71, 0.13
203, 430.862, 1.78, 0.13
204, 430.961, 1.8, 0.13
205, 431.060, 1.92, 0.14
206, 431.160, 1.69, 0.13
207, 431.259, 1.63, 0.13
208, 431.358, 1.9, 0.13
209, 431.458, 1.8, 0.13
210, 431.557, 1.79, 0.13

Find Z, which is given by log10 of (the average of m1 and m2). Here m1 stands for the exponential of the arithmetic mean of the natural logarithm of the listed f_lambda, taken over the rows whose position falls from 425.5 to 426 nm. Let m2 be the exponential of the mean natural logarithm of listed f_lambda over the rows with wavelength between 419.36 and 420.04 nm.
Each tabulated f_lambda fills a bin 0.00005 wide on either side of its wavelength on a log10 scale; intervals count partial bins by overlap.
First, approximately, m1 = 1.68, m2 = 1.82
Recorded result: 0.243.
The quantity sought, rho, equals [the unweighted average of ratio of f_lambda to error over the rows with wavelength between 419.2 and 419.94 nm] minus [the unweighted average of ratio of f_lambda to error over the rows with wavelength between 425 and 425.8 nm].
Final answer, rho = 0.52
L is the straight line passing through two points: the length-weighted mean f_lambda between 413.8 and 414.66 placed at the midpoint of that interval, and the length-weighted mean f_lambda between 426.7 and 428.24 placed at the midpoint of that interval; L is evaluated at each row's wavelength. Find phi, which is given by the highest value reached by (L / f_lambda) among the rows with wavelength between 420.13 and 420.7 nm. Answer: 1.12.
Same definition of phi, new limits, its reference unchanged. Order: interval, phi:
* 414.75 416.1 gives 1.08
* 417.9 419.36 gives 1.00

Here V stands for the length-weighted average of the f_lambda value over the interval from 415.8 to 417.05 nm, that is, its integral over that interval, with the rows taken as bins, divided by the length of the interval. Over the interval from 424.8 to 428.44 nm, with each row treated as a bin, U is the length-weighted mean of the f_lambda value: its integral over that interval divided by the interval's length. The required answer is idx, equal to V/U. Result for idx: 1.09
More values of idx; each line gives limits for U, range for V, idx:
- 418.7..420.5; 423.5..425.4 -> 0.91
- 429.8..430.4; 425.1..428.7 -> 0.96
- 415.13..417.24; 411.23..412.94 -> 1.03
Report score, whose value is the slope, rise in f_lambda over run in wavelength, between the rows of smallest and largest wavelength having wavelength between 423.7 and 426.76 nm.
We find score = 0.01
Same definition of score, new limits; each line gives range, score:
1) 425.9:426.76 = 0.13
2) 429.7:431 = -0.06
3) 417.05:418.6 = -0.17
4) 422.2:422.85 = 0.26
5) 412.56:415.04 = -0.01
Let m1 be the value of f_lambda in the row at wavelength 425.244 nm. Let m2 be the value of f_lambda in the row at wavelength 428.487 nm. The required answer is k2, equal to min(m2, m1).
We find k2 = 1.49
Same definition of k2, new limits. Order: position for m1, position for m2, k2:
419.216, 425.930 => 1.64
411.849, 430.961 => 1.80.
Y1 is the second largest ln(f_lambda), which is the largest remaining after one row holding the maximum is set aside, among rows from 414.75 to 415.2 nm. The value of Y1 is 0.64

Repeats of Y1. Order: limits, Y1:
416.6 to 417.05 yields 0.62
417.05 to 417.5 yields 0.67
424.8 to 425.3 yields 0.54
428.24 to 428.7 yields 0.62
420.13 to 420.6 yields 0.59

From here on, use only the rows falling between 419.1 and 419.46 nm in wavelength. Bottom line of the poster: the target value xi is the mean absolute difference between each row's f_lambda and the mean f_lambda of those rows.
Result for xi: 0.05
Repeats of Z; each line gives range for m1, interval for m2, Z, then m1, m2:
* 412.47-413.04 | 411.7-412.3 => 0.269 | 1.88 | 1.83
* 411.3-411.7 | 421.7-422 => 0.247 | 1.89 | 1.64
